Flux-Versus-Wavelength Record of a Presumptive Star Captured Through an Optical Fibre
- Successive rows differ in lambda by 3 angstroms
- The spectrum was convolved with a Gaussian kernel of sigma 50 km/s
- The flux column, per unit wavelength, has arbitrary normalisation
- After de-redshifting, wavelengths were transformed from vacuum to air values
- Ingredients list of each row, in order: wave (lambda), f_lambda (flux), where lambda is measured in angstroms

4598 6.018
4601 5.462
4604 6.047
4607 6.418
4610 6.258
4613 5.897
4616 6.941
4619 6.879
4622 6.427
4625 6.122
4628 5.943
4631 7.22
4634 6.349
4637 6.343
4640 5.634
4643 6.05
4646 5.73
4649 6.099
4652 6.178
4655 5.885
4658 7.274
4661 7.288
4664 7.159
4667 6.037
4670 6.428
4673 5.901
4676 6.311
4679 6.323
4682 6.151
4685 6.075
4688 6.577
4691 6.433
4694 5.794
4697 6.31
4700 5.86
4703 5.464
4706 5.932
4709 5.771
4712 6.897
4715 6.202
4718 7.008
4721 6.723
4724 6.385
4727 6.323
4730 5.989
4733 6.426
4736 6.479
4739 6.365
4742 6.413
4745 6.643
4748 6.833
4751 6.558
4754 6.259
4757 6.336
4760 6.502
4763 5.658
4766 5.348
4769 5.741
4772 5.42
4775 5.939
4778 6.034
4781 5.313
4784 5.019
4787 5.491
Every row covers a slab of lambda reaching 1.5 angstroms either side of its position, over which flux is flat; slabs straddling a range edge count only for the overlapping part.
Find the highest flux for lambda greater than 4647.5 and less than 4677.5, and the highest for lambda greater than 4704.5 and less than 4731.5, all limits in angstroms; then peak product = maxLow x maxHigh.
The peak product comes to 51.1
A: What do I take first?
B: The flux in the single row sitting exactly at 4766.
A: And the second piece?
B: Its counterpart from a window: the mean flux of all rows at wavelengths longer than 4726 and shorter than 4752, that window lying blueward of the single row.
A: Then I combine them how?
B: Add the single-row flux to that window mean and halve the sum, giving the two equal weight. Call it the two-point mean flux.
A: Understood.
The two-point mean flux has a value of 5.9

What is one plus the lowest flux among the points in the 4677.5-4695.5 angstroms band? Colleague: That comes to 6.79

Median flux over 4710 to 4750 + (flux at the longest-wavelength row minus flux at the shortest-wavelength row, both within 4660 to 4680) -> 5.46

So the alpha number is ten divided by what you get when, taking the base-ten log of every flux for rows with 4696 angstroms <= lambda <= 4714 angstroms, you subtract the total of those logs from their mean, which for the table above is -2.56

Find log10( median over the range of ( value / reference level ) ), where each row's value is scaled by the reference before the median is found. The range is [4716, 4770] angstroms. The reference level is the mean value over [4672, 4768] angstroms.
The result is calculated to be 0.0097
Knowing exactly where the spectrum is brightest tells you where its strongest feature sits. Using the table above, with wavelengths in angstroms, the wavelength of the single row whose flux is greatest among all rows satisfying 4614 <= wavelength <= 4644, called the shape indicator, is 4631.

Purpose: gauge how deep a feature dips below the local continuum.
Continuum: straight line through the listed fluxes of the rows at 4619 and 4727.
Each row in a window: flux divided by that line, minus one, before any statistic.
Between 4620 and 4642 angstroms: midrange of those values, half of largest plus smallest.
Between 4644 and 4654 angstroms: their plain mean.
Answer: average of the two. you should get -0.08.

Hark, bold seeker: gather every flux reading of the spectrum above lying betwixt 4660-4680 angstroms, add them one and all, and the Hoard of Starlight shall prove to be 45.4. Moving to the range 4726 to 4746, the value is 44.6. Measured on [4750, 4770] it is 42.4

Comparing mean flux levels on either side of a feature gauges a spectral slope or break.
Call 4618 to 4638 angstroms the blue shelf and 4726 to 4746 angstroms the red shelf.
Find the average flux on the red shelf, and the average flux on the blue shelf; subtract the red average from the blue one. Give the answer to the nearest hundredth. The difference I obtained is 0.09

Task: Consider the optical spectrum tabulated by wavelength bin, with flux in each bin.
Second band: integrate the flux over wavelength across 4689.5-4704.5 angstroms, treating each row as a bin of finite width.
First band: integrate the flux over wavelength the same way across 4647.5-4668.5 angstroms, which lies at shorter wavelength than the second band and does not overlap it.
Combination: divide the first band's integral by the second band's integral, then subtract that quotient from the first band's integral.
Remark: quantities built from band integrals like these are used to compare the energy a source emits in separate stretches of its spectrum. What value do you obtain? 136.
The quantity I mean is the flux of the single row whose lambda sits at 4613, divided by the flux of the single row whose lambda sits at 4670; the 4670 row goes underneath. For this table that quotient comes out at 0.92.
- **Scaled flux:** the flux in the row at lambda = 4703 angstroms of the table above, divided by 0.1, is 55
